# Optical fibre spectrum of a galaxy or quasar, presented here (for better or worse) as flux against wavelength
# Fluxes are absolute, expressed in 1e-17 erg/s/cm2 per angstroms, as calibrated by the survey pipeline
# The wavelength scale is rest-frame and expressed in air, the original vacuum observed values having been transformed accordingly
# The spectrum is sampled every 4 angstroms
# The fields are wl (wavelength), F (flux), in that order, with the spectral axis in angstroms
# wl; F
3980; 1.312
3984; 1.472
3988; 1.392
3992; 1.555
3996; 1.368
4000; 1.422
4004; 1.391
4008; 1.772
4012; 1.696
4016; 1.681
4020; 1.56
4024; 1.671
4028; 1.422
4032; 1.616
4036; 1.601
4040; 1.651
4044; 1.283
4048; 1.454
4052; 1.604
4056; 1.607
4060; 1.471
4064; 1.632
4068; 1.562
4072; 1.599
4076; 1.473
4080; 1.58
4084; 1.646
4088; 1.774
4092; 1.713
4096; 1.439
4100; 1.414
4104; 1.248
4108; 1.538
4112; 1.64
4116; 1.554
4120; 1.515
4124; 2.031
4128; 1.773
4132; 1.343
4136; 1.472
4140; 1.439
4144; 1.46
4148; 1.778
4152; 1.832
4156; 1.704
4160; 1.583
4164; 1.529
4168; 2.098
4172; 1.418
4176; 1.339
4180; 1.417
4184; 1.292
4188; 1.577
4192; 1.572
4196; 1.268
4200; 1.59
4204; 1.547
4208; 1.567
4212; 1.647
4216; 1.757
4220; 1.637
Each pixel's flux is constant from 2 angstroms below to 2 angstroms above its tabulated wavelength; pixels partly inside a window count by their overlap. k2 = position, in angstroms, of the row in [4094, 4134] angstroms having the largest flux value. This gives 4124 angstroms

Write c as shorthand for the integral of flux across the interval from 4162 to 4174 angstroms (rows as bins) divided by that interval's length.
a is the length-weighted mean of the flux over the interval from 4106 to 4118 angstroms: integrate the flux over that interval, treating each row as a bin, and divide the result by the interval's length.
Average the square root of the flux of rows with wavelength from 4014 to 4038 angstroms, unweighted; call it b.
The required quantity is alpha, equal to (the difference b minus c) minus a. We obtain -2.00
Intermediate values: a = 1.58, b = 1.26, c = 1.68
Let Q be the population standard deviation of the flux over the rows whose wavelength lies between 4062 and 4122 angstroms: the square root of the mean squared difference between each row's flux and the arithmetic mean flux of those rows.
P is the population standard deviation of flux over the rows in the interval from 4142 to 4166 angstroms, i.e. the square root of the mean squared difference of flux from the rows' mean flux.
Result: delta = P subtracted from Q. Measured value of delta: -0.01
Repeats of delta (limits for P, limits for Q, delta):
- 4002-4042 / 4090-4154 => 0.08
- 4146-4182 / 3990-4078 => -0.11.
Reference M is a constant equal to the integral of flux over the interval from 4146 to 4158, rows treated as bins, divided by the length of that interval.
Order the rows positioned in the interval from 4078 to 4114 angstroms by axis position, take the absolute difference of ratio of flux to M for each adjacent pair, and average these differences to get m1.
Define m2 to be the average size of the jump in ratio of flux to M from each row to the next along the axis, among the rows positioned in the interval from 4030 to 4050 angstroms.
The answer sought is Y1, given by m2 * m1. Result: 0.0067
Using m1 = 0.078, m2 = 0.085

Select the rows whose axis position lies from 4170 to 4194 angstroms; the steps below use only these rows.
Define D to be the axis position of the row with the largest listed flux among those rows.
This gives 4188 angstroms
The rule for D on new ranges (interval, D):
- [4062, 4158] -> 4124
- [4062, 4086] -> 4084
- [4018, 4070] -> 4024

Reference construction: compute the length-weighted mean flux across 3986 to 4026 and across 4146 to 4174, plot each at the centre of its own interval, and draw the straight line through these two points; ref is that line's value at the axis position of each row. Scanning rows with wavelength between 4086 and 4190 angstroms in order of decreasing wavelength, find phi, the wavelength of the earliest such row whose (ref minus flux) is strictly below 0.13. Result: 4168 angstroms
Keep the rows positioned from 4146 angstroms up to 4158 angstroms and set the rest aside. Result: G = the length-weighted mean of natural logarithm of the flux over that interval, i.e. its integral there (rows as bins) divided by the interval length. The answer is 0.57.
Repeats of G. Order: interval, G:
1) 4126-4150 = 0.43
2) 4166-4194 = 0.41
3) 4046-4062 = 0.43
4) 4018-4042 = 0.46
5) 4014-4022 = 0.48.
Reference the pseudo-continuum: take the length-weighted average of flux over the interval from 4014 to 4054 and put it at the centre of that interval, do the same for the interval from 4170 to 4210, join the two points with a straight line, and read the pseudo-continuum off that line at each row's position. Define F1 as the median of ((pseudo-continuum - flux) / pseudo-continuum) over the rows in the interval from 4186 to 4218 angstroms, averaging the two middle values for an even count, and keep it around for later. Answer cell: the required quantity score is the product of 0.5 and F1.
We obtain -0.041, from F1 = -0.081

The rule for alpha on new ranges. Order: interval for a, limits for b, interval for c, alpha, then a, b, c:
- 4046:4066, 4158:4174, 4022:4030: -1.82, 1.55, 1.28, 1.55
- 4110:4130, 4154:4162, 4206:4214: -2.03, 1.70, 1.28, 1.61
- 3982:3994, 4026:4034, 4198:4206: -1.81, 1.47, 1.23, 1.57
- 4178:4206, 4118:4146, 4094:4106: -1.58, 1.47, 1.25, 1.37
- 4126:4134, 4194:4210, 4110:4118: -1.93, 1.56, 1.22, 1.60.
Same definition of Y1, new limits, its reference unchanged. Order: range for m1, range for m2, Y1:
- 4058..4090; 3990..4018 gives 0.0039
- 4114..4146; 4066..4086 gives 0.0055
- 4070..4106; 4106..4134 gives 0.0091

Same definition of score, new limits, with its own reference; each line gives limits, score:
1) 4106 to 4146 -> -0.007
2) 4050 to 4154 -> -0.017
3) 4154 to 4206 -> -0.033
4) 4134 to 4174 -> -0.027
